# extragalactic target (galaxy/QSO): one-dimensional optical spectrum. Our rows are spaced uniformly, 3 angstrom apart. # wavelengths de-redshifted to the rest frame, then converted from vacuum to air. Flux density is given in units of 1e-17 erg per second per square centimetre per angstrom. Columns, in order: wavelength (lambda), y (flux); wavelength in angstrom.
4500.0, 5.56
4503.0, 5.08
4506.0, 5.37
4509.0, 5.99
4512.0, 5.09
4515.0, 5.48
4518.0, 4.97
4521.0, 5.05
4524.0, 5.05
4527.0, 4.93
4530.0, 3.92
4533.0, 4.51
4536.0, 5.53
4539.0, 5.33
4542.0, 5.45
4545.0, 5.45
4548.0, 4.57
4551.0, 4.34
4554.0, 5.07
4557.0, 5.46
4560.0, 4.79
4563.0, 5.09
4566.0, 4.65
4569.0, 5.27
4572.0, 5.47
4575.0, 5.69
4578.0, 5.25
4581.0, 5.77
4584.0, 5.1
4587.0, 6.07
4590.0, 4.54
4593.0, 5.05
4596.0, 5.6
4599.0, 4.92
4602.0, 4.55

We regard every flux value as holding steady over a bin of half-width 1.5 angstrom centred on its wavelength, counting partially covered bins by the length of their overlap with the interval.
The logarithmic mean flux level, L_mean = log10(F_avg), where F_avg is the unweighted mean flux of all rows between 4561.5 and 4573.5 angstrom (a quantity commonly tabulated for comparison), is 0.709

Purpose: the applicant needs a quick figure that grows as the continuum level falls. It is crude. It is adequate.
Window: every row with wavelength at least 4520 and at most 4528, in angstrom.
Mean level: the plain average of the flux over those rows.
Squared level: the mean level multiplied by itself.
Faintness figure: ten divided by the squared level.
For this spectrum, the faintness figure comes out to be 0.40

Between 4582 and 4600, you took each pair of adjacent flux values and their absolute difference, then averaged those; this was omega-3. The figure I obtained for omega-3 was 0.85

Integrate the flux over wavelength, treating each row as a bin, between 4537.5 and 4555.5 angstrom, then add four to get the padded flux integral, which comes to 95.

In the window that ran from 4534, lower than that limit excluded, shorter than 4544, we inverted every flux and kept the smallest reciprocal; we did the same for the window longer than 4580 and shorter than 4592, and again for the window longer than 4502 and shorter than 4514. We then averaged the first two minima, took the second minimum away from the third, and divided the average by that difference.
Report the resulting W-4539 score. 79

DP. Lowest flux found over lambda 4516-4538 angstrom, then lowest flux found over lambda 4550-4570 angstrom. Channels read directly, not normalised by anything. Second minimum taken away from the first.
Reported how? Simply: -0.42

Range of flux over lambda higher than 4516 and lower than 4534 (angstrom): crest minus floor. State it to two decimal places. 1.13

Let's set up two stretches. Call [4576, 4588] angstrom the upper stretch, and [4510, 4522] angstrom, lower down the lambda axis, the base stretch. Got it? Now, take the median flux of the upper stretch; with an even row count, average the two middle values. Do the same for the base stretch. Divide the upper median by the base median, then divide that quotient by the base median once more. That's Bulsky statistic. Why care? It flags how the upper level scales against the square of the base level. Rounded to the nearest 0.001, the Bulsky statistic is 0.214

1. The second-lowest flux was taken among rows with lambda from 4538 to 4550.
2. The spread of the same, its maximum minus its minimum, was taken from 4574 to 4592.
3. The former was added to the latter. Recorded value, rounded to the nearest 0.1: 6.9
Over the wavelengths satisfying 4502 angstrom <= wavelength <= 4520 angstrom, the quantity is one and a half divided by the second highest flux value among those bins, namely 0.27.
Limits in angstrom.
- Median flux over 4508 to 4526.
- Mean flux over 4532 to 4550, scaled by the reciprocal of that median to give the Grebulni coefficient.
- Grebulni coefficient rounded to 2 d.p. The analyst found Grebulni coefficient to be 1.01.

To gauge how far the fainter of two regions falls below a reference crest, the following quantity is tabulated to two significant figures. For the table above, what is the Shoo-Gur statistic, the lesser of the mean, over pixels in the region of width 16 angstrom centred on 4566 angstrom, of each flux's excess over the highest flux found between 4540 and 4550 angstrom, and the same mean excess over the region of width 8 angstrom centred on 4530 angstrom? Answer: -1.0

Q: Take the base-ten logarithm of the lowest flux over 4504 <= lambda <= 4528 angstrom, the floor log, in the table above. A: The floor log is 0.69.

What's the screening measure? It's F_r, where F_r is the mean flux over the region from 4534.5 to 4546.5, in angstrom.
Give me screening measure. 5.44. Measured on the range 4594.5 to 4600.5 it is 5.26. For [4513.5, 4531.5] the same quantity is 4.90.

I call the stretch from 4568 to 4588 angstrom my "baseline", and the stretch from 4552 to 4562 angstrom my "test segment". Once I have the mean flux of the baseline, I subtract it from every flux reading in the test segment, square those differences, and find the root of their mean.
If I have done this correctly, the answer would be 0.49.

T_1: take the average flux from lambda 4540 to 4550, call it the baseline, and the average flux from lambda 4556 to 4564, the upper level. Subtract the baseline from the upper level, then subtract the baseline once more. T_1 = -5.2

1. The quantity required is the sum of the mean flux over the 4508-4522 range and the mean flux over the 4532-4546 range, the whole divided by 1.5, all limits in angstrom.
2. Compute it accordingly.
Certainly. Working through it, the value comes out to 7.05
